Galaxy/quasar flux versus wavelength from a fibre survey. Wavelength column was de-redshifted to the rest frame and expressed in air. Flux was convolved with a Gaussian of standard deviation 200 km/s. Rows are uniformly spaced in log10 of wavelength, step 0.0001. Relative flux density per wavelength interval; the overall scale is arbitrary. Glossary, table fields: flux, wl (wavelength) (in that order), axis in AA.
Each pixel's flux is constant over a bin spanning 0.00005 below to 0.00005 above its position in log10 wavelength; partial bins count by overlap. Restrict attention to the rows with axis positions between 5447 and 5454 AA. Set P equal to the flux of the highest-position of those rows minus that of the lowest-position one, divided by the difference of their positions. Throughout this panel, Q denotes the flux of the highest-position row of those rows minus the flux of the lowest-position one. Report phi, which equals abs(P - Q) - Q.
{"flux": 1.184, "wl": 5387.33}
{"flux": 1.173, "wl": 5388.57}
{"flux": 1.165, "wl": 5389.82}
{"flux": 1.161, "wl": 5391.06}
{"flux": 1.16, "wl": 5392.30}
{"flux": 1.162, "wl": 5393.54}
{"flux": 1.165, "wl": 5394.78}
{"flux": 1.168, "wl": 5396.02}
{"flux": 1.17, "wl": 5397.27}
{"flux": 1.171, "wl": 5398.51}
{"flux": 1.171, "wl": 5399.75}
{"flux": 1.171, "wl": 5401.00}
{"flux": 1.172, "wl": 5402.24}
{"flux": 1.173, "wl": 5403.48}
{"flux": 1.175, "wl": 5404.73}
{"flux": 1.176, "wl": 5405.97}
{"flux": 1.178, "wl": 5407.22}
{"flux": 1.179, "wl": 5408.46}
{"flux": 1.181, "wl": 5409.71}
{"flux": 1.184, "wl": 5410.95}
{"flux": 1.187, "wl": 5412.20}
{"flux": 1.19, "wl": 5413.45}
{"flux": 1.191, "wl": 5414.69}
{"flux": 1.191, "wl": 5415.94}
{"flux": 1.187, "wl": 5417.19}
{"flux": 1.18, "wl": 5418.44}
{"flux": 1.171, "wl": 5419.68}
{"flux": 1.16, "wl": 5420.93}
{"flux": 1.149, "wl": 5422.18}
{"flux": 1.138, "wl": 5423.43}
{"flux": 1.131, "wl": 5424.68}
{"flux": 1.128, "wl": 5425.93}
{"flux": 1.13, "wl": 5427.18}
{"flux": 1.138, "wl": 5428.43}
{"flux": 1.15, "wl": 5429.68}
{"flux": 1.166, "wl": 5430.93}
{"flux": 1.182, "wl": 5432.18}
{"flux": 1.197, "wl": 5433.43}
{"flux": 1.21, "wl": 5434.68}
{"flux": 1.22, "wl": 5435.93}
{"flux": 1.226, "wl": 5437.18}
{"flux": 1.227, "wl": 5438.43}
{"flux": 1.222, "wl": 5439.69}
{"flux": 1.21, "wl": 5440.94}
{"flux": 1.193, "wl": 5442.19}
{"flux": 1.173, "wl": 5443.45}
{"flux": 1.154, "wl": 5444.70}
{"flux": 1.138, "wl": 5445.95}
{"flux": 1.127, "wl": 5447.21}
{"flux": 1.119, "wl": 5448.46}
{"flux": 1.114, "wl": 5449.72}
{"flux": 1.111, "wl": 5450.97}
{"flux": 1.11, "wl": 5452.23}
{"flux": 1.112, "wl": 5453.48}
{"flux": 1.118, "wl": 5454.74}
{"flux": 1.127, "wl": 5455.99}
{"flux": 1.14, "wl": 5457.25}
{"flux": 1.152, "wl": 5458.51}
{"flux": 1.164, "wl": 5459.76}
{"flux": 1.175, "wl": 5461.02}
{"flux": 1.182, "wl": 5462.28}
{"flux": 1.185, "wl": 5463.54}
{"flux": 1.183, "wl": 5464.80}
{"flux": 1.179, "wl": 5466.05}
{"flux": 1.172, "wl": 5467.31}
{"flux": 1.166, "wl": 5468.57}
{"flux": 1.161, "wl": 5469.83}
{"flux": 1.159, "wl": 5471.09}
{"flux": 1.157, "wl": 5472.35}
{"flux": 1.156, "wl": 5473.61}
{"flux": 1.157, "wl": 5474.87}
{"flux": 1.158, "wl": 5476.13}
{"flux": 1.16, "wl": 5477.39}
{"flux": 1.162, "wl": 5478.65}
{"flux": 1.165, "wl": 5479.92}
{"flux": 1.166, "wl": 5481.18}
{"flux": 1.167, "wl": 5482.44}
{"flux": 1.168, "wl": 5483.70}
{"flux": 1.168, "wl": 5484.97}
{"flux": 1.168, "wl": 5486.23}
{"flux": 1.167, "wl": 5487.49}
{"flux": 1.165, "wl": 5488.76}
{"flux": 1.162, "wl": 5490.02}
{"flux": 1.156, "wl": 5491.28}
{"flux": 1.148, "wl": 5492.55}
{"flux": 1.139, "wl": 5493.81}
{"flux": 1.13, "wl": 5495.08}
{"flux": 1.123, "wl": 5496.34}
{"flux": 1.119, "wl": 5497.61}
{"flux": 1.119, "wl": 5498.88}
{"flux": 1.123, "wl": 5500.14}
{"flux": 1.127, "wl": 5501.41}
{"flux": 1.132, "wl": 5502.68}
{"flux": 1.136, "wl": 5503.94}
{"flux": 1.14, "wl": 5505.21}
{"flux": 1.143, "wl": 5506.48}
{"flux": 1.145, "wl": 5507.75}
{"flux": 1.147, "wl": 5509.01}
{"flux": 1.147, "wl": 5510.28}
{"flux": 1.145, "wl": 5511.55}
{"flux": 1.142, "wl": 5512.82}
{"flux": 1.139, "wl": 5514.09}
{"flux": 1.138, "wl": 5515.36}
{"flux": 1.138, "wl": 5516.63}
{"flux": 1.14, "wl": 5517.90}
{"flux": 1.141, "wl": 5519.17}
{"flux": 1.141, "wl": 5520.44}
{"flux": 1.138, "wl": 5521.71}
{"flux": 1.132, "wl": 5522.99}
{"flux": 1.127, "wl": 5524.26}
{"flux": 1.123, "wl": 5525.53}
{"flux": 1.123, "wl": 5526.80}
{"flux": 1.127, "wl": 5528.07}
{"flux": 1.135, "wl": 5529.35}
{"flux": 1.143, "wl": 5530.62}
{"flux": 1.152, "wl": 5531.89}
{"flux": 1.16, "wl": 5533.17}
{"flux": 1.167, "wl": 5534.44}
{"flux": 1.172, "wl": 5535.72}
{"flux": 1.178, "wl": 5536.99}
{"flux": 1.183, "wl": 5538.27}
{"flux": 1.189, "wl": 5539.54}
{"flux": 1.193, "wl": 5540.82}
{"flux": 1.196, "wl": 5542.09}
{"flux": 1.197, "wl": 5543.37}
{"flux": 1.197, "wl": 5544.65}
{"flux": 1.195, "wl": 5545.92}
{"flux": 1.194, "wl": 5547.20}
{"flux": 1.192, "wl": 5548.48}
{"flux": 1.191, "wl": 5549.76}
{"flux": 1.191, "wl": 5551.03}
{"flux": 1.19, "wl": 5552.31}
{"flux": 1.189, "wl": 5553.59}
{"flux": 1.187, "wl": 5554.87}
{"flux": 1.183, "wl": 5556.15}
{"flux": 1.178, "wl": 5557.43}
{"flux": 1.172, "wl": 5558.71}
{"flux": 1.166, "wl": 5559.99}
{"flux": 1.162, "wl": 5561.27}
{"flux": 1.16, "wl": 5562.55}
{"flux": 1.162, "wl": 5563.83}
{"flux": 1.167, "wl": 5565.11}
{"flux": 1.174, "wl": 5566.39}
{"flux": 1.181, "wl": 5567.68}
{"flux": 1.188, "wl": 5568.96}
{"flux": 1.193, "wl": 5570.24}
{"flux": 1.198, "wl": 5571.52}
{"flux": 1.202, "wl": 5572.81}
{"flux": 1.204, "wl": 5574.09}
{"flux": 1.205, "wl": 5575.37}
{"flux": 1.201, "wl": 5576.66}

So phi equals 0.028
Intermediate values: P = -0.0024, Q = -0.015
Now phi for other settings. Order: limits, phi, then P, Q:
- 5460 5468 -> 0.006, -0.0005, -0.003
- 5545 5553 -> 0.009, -0.0008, -0.005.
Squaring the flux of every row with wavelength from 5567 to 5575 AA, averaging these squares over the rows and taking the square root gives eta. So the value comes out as 1.19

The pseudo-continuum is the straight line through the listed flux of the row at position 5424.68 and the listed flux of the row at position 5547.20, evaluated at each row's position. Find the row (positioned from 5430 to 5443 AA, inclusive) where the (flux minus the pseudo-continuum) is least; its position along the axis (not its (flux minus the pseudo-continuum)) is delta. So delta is 5430.93 AA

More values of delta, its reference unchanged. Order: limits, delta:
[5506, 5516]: 5515.36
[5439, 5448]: 5447.21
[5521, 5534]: 5526.80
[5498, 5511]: 5498.88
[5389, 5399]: 5392.30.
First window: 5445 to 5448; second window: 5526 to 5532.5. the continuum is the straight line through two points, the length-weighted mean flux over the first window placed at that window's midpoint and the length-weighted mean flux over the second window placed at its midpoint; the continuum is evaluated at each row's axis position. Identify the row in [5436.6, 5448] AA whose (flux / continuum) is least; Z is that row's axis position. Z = 5447.21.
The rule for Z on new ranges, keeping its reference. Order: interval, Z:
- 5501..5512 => 5501.41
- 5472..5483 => 5473.61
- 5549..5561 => 5559.99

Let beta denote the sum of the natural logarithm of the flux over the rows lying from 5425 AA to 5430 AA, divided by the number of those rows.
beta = 0.128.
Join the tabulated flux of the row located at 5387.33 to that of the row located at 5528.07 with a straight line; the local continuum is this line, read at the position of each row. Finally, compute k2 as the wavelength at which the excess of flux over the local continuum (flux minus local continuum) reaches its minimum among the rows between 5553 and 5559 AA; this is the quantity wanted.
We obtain 5558.71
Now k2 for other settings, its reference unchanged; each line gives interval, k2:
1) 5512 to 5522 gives 5515.36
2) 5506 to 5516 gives 5515.36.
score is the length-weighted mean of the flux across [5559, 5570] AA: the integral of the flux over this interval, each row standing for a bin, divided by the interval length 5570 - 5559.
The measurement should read 1.17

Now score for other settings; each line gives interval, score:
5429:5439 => 1.20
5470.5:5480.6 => 1.16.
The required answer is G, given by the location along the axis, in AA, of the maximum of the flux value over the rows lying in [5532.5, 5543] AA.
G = 5542.09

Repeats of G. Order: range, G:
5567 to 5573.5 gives 5572.81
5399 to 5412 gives 5410.95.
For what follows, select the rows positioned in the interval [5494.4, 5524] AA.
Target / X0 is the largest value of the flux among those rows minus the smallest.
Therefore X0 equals 0.03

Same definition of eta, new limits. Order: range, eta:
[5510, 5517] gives 1.14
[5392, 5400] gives 1.17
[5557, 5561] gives 1.17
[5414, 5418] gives 1.19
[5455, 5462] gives 1.15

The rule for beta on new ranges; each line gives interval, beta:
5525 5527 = 0.116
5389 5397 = 0.151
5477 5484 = 0.152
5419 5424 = 0.144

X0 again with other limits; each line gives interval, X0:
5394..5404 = 0.01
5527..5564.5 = 0.07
